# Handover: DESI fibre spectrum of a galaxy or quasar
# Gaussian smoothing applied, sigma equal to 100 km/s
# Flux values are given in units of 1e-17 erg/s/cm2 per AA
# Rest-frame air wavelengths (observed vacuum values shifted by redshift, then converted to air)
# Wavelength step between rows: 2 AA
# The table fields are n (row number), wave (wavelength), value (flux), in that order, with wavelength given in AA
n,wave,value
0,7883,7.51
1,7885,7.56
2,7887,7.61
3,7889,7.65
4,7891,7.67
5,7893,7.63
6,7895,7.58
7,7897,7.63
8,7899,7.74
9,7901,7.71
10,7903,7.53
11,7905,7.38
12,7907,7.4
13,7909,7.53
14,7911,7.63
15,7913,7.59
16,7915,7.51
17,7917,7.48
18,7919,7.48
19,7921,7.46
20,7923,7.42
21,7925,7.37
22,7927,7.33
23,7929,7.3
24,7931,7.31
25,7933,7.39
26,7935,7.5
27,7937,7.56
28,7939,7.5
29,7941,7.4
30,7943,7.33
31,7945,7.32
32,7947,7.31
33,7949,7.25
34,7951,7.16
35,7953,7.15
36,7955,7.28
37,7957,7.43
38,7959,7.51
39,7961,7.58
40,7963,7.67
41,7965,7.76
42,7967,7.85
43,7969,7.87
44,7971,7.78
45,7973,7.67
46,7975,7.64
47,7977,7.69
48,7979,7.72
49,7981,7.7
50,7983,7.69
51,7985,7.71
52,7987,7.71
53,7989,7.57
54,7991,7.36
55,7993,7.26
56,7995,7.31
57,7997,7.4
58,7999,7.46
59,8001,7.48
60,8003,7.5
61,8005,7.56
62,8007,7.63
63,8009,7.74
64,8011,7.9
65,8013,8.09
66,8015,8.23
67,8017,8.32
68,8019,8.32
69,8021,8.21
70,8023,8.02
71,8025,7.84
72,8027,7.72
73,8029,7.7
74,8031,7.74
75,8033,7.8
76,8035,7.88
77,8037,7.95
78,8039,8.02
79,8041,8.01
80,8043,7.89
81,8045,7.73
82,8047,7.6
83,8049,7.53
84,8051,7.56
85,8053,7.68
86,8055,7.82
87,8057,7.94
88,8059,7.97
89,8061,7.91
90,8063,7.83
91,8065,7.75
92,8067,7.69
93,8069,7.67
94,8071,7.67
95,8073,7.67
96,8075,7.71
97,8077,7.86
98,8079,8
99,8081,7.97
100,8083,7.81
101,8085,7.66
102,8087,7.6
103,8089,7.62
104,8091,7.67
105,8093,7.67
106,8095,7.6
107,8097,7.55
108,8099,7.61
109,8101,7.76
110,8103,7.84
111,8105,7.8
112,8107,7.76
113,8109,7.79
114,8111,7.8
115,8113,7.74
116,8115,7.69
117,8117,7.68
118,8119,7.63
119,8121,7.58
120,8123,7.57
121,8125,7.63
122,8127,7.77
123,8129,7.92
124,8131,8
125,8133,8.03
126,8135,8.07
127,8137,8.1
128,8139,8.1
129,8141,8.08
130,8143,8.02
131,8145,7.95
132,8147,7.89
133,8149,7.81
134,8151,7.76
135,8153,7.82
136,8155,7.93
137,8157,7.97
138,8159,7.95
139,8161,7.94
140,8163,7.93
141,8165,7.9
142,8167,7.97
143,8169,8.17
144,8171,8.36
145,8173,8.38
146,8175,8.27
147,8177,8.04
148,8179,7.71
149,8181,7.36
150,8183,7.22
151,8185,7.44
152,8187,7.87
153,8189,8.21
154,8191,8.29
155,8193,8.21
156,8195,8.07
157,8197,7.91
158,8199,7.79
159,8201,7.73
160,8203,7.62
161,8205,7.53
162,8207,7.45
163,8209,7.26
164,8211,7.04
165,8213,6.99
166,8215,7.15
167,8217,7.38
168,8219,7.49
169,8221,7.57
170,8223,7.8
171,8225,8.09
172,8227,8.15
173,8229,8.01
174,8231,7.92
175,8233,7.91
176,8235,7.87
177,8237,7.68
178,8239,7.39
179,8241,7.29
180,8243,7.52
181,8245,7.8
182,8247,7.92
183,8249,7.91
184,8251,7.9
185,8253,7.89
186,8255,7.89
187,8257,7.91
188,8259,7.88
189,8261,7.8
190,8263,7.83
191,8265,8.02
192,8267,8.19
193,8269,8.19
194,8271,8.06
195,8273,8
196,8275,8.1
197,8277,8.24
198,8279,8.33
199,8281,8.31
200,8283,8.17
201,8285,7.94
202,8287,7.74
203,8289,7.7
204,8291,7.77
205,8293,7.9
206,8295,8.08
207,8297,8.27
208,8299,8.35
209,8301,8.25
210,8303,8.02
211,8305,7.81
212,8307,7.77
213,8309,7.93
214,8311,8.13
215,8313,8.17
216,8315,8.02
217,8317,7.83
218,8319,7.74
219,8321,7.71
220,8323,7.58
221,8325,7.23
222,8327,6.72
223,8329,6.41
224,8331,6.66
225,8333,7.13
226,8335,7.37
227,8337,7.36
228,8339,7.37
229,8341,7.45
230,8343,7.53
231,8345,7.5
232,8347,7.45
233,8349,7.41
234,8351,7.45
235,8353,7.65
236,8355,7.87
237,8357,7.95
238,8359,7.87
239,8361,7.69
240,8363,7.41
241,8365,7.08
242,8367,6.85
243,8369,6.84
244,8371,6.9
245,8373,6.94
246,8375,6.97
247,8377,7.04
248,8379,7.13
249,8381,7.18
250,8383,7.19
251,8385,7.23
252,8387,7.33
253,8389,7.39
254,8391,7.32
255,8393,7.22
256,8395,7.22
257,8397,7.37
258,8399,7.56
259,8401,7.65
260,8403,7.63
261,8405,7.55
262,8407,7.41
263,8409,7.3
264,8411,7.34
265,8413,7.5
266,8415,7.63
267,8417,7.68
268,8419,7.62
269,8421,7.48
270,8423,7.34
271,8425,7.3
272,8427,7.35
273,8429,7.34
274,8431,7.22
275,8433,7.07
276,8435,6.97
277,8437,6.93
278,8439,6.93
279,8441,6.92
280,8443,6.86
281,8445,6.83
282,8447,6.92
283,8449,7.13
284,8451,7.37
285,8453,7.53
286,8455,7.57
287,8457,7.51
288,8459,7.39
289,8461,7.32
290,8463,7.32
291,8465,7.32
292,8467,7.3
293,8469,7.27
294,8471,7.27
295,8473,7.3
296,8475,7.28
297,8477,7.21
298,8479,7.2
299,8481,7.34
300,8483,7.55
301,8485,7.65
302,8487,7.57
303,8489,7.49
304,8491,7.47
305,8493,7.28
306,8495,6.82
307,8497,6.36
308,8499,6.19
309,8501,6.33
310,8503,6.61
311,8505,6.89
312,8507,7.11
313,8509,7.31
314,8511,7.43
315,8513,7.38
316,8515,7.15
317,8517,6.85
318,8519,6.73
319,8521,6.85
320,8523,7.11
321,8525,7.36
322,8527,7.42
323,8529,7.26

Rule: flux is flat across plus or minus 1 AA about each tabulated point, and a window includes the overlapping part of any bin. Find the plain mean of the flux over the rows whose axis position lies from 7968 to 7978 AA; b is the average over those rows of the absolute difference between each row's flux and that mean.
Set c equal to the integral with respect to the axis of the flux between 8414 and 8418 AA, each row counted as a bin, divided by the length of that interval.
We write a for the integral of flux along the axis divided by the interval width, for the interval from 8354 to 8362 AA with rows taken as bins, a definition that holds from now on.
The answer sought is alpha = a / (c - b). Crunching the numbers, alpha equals 1.04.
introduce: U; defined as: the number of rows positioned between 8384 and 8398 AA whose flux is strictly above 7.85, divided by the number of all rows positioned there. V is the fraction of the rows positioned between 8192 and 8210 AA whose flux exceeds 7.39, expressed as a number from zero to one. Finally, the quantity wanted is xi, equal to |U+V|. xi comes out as 0.89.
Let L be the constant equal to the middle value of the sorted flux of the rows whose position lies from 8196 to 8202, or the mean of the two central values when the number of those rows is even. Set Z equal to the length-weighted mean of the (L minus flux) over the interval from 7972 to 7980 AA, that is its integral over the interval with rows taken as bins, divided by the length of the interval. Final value 0.1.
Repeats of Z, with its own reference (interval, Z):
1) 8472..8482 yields 0.5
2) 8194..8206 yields 0.0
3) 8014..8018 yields -0.5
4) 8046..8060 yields 0.1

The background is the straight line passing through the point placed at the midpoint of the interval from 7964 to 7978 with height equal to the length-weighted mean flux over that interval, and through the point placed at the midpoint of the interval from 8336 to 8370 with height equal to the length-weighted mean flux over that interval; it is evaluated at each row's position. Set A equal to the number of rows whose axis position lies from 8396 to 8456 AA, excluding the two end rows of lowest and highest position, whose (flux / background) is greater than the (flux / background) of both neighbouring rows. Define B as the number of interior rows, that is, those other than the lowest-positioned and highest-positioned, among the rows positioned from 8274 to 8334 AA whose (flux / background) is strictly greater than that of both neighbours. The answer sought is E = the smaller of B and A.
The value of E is 3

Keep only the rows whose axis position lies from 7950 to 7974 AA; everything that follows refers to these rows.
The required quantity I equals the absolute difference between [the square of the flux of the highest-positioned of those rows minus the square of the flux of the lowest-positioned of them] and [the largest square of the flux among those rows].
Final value 54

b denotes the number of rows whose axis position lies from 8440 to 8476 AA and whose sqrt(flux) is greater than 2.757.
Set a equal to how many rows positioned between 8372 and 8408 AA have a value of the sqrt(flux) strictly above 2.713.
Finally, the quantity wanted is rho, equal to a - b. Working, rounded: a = 7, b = 0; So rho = 7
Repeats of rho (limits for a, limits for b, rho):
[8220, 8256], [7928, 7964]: 16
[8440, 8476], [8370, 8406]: 3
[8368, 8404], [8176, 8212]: -6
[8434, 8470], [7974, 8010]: -4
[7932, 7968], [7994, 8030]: -1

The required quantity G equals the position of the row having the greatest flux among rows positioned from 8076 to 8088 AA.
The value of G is 8079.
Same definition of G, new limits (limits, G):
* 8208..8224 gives 8223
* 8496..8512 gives 8511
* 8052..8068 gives 8059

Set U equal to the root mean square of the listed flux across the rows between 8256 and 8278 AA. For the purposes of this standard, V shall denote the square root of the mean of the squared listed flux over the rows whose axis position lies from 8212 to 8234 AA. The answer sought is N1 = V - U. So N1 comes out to -0.33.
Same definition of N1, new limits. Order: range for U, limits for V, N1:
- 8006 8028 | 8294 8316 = 0.07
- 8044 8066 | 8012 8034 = 0.24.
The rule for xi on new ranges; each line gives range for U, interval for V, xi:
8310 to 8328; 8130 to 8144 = 1.33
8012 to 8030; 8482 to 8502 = 1.17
